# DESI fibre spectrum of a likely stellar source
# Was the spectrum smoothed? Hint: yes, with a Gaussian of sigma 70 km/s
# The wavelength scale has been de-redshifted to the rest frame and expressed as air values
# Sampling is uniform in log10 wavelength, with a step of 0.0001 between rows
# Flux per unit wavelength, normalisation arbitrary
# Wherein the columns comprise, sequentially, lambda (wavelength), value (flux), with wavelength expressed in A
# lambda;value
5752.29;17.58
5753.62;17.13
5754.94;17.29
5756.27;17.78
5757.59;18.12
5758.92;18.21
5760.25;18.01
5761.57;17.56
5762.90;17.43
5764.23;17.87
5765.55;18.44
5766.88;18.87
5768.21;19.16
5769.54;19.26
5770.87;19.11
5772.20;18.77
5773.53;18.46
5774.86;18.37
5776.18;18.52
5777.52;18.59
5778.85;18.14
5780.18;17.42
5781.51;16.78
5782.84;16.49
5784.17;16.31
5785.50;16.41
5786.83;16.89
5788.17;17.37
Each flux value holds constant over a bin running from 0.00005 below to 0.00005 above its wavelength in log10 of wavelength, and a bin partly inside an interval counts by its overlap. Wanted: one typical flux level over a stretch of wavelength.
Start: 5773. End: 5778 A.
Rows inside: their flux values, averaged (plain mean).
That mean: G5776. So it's 18.5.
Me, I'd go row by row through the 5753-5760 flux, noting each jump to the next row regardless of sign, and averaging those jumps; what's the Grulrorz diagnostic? 0.27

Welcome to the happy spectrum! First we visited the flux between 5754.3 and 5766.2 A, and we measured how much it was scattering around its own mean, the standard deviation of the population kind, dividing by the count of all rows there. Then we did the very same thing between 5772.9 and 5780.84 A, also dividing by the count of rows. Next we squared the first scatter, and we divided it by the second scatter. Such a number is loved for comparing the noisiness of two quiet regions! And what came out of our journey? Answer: 0.32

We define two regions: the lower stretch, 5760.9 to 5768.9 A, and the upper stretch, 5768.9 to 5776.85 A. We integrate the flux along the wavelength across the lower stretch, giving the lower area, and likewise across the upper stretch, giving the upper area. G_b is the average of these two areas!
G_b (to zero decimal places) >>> 147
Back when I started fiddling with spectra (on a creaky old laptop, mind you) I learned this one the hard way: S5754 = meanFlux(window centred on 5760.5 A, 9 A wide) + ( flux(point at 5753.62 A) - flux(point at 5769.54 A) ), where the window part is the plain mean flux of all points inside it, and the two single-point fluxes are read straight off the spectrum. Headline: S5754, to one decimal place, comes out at 15.7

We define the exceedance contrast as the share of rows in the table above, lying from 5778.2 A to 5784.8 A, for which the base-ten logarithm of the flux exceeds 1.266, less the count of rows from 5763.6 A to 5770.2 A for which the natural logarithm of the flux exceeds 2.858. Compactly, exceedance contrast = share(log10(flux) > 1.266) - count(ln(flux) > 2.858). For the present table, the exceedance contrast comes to -5.0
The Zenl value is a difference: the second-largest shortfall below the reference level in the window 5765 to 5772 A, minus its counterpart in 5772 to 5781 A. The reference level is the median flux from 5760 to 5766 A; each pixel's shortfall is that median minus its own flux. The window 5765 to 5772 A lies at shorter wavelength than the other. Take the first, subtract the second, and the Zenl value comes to -0.7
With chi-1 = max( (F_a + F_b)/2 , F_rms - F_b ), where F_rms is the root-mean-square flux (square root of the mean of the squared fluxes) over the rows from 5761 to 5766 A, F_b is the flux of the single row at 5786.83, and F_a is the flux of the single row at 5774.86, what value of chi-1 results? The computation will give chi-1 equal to 17.63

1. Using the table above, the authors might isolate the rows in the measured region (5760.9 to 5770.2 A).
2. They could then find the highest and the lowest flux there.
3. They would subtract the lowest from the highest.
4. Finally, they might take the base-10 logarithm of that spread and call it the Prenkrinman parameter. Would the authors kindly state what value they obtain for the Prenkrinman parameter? 0.3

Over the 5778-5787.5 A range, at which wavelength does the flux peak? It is 5778.85 A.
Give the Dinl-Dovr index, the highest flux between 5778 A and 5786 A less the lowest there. 1.8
